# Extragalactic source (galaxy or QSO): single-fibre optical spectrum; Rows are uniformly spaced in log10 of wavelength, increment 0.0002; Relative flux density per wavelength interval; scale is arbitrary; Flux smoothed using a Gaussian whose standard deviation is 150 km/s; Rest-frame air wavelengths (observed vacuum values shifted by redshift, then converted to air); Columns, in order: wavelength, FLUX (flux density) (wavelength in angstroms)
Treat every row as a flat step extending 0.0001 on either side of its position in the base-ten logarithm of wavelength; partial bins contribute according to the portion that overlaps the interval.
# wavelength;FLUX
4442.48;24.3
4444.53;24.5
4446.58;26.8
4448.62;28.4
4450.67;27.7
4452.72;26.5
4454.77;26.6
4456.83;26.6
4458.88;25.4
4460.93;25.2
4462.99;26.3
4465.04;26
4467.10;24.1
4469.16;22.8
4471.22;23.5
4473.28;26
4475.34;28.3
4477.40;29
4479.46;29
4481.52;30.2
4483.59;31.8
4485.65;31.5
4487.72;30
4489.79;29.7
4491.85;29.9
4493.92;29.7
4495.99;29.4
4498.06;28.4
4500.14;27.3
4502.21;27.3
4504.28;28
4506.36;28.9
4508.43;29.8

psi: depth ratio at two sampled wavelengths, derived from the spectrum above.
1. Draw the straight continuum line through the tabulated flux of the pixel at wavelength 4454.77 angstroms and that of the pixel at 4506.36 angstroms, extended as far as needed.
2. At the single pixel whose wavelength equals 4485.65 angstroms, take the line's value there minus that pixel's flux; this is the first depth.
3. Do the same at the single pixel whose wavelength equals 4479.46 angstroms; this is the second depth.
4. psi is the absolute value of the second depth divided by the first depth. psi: 0.4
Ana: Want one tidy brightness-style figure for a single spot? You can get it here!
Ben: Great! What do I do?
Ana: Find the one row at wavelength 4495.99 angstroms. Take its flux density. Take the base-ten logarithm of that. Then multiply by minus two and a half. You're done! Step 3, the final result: -3.67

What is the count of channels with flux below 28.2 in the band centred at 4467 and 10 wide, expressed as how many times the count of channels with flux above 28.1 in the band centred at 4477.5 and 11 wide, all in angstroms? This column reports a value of 1.25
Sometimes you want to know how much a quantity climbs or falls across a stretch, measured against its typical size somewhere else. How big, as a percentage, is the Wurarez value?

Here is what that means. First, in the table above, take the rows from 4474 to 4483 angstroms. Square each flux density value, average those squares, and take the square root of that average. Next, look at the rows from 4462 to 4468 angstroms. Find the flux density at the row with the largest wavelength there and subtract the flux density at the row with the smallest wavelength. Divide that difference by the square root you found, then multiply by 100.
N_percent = -7.6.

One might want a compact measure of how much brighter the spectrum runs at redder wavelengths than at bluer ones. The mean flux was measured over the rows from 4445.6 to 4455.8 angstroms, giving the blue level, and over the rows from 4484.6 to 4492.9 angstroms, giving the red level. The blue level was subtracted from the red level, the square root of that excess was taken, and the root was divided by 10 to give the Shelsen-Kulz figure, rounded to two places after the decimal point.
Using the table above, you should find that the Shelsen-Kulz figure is 0.18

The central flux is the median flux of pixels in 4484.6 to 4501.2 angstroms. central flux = 29.7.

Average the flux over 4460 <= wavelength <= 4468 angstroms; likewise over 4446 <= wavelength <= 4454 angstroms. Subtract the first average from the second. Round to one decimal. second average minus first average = 2.0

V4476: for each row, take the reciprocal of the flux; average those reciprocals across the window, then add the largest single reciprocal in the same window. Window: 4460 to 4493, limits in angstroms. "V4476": 0.080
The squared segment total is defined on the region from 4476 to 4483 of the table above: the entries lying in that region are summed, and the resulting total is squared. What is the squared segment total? 7779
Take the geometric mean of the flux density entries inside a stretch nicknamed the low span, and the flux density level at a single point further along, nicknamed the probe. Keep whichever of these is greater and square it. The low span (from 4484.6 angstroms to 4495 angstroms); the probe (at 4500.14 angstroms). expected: 909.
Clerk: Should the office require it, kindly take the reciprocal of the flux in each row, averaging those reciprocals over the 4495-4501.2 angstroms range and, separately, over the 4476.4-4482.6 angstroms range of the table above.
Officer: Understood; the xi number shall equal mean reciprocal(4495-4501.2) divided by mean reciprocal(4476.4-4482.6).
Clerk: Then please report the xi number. 1.04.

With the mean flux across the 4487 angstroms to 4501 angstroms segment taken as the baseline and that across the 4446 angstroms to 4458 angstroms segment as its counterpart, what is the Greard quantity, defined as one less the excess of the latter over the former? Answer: 3.1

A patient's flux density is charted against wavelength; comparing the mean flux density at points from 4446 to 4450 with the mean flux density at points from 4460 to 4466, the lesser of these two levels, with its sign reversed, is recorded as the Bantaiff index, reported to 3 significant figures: -25.8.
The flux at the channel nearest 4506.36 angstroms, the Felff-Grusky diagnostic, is 28.9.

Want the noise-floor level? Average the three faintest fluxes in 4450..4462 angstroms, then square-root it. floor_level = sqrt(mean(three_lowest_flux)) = 5.1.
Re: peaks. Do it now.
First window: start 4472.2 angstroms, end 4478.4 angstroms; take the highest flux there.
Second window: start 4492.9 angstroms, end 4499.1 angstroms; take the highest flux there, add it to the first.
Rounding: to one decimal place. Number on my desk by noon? 58.7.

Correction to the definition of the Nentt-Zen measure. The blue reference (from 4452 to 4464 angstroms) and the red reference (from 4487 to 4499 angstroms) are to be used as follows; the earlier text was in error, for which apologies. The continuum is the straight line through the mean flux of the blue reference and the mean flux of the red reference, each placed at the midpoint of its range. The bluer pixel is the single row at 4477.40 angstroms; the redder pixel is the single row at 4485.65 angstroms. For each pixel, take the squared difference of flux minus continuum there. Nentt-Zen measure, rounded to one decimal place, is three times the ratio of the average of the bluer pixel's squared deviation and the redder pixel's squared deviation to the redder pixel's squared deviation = 1.7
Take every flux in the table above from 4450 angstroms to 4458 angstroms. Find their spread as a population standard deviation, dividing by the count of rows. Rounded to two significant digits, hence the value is 0.49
